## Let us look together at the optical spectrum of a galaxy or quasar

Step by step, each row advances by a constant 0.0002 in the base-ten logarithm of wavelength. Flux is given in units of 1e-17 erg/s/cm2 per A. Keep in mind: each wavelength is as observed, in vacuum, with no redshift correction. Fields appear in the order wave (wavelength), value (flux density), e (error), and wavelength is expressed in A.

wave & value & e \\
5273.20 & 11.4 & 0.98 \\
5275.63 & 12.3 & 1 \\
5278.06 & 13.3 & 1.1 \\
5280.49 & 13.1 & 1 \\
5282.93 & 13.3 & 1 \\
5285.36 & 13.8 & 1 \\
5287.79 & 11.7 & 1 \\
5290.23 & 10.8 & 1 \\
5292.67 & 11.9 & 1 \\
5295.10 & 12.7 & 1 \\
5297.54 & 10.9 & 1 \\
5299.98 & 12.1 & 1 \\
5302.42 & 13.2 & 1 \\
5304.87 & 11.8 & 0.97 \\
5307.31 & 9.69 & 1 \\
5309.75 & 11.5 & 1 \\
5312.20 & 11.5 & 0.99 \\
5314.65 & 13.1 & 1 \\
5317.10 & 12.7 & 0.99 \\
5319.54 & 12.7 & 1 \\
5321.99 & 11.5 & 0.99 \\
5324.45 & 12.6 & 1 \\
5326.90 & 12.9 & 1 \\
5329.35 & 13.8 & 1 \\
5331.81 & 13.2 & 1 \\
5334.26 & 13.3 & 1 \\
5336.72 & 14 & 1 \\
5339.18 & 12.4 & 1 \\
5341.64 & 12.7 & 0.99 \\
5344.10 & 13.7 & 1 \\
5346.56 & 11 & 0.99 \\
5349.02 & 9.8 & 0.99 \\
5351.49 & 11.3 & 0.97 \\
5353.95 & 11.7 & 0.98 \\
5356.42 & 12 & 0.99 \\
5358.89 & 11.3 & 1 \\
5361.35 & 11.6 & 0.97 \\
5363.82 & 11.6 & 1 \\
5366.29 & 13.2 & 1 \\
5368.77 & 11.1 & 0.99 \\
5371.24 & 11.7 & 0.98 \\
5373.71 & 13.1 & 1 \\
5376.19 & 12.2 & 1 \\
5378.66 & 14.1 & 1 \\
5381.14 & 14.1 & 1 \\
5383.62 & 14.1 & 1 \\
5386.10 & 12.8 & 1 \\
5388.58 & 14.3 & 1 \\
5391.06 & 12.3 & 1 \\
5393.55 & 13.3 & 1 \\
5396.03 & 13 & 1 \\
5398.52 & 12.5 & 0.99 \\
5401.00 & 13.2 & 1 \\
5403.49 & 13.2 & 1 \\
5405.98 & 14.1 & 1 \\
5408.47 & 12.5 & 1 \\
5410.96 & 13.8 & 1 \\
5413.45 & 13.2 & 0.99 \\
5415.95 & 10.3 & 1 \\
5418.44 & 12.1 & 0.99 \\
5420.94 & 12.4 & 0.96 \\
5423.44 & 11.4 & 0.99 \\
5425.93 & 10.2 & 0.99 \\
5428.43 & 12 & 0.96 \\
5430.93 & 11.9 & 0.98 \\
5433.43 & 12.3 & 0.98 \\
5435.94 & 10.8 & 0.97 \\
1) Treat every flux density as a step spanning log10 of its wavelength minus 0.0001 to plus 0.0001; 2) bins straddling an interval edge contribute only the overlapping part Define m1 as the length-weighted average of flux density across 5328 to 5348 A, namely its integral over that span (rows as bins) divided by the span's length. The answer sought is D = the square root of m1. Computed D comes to 3.60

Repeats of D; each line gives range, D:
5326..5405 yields 3.56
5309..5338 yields 3.57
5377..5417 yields 3.63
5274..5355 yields 3.51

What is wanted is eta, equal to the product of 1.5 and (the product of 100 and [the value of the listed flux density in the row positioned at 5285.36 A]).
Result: 2070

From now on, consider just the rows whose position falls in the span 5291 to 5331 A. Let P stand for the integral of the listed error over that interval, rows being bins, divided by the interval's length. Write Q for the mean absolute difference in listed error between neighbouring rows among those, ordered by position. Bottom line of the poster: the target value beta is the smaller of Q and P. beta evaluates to 0.008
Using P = 0.996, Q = 0.008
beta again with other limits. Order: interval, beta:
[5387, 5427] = 0.007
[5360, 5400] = 0.005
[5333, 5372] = 0.011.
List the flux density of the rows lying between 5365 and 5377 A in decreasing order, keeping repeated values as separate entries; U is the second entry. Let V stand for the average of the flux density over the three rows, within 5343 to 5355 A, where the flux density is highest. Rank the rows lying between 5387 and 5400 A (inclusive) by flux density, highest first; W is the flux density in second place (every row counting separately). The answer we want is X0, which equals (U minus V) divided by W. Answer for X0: 0.07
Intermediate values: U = 13.1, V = 12.2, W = 13.3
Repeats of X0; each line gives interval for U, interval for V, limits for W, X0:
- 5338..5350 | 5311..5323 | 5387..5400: -0.01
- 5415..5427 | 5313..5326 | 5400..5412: -0.05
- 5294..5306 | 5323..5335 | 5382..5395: -0.05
